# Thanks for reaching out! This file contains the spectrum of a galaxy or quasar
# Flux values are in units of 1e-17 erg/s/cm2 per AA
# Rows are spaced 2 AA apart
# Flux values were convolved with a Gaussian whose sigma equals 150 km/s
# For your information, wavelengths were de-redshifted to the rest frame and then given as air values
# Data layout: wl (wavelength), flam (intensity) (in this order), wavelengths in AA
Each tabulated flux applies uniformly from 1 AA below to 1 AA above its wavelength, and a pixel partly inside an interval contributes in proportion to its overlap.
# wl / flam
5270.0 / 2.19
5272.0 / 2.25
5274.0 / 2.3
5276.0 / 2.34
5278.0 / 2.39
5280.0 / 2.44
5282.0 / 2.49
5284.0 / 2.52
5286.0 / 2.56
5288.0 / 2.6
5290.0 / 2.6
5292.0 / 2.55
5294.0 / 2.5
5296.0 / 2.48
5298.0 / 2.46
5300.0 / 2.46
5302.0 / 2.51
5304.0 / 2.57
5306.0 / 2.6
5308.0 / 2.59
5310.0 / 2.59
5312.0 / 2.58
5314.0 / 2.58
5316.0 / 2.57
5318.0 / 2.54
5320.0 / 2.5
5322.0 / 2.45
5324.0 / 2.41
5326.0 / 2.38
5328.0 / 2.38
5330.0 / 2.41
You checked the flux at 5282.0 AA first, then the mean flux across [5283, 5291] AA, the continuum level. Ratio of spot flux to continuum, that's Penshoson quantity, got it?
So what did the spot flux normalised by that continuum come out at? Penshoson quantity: 0.97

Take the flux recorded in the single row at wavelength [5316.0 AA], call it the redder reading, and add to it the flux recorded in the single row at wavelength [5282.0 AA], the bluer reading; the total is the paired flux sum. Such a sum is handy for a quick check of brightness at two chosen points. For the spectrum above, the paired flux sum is 5.06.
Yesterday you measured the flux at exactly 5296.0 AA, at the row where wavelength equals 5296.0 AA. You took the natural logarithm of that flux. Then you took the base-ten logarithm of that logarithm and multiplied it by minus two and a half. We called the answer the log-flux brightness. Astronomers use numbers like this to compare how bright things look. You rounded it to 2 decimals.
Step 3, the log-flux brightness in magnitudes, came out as 0.10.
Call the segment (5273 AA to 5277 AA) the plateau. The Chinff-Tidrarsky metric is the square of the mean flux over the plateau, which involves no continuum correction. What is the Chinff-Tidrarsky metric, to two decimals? 5.38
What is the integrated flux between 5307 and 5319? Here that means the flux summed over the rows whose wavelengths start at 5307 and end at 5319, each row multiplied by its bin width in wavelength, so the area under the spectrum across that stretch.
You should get 30.9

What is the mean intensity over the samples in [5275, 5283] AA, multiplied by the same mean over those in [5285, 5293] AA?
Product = 6.22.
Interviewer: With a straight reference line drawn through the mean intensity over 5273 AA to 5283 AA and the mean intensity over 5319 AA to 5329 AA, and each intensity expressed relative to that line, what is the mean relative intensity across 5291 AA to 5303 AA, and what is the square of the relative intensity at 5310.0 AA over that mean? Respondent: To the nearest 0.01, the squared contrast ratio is 1.07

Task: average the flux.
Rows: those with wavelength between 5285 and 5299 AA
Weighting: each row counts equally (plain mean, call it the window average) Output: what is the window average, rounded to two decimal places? 2.54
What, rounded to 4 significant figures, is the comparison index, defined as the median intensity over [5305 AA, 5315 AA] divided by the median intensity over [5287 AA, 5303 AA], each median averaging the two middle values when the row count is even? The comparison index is 1.034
